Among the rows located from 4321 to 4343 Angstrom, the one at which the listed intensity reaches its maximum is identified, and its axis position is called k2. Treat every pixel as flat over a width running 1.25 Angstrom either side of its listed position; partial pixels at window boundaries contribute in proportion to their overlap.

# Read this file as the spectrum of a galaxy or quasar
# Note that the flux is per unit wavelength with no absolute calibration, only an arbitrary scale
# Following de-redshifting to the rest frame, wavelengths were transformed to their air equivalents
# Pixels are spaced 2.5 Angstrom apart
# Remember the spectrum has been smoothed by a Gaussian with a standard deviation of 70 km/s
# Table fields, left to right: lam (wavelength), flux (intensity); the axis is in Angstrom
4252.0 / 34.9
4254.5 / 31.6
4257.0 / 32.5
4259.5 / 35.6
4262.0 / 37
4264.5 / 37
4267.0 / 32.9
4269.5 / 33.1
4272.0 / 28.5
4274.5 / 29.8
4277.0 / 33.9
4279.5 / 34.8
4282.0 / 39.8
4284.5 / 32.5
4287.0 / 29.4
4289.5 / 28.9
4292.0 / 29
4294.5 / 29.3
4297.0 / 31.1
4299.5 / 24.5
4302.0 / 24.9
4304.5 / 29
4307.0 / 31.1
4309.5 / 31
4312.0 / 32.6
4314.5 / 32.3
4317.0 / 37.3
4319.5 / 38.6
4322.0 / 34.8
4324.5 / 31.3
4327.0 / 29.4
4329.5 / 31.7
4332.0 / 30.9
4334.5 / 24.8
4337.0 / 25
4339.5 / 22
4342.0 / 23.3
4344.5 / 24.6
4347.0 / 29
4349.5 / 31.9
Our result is 4322.0 Angstrom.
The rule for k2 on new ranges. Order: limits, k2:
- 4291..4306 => 4297.0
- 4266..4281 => 4279.5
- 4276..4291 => 4282.0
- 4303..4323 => 4319.5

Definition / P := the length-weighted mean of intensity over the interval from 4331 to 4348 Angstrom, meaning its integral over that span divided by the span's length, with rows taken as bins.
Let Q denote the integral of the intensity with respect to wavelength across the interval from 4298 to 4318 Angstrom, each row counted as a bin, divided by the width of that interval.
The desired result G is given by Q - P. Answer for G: 5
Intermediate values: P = 25.5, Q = 30.3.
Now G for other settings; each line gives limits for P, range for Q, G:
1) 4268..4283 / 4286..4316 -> -4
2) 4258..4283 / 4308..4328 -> -1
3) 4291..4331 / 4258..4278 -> 2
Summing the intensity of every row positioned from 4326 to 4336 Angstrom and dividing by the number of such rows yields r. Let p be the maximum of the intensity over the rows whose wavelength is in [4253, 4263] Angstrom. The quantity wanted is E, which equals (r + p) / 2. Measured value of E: 33.1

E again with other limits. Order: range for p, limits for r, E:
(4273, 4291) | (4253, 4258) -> 35.9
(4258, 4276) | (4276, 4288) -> 35.5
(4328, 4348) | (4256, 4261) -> 32.9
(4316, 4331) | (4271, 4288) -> 35.6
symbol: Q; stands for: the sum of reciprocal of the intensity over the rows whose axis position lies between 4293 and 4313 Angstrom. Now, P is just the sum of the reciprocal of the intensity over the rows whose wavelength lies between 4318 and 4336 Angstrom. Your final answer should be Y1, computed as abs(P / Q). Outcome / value 0.8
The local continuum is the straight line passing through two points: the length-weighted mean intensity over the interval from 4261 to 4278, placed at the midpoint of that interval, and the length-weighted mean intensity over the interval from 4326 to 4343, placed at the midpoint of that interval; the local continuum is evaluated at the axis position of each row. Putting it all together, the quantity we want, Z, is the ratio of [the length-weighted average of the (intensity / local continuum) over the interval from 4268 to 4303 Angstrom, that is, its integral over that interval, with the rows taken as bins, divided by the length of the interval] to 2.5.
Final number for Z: 0.389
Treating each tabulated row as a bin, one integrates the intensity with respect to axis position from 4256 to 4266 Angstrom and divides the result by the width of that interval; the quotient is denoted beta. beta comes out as 35.5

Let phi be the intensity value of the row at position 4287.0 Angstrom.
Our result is 29.4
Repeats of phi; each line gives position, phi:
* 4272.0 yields 28.5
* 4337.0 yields 25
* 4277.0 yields 33.9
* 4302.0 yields 24.9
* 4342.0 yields 23.3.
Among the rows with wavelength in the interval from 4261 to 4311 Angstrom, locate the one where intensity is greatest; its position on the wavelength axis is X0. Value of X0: 4282.0 Angstrom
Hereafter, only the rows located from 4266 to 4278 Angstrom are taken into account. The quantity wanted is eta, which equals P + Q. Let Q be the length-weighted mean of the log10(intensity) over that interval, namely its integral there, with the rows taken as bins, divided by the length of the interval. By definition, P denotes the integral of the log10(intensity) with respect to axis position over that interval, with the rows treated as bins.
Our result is 19.5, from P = 18.0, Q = 1.498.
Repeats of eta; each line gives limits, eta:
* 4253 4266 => 21.6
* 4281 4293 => 19.5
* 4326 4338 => 18.9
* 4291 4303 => 18.7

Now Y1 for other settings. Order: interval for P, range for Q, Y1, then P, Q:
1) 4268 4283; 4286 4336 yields 0.3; 0.18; 0.66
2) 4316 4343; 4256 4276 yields 1.6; 0.38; 0.24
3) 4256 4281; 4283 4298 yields 1.5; 0.30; 0.20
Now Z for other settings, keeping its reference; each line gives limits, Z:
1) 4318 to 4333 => 0.476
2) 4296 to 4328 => 0.435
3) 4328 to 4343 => 0.395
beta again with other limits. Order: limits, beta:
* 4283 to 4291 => 30.5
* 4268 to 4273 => 31.0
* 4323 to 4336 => 29.6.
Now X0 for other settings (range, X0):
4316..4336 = 4319.5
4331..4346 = 4332.0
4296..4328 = 4319.5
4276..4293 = 4282.0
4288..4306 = 4297.0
